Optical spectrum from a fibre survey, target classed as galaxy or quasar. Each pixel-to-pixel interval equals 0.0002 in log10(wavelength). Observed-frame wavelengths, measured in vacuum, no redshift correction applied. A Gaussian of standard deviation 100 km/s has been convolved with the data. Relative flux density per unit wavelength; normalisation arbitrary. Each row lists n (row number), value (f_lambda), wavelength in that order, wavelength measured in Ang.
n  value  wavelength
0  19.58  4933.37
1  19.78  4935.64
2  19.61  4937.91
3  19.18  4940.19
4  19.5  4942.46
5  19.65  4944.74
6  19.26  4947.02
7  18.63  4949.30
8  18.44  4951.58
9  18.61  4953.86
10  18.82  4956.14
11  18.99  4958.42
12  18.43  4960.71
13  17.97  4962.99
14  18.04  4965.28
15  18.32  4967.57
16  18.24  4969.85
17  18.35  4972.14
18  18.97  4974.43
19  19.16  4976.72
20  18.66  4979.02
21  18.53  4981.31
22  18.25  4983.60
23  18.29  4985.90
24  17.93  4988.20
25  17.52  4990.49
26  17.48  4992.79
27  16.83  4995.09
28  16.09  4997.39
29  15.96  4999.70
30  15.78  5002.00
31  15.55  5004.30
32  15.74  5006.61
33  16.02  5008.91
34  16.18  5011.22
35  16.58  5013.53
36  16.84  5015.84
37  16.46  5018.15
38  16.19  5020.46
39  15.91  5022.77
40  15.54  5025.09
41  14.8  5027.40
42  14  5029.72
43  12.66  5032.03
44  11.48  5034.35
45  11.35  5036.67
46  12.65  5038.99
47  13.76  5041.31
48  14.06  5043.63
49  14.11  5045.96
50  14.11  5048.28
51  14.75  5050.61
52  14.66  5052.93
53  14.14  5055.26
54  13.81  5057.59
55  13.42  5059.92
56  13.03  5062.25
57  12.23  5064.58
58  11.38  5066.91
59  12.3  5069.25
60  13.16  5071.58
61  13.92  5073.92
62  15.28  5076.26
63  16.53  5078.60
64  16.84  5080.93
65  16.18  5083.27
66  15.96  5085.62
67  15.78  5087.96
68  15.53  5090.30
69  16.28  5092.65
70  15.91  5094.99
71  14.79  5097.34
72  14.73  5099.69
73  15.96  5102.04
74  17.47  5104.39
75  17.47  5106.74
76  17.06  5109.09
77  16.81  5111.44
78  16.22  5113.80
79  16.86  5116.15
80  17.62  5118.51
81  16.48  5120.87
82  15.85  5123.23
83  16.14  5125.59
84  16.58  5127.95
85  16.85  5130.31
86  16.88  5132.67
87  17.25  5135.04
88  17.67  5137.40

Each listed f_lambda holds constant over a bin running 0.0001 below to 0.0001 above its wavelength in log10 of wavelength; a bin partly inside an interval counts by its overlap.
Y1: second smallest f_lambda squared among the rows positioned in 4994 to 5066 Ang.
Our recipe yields 132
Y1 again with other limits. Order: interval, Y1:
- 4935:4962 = 340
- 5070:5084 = 194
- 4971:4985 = 337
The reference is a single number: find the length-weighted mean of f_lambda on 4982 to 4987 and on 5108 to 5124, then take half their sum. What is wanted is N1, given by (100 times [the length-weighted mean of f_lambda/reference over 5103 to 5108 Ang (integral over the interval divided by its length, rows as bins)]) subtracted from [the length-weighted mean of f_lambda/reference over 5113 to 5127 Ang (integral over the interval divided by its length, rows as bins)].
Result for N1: -99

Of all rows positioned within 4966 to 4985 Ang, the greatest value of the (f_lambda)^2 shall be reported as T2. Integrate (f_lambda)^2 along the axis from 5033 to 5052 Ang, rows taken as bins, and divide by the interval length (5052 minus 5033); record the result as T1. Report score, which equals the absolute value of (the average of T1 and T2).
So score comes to 273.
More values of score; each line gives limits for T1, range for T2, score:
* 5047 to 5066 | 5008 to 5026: 237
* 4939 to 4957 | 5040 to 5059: 290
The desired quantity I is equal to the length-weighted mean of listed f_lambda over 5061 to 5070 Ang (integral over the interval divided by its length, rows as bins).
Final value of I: 12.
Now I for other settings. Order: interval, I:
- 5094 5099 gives 15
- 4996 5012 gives 16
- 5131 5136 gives 17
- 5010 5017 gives 17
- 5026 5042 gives 13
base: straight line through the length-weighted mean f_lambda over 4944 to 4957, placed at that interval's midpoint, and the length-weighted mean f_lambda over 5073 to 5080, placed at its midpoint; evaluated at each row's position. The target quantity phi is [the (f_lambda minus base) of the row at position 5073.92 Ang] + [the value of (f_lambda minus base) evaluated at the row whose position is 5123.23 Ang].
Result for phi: 0.3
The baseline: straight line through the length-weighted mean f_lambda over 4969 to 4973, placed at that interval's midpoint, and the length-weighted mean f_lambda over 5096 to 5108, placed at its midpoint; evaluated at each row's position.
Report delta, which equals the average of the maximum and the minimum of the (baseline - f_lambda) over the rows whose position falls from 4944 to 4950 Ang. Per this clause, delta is -0.44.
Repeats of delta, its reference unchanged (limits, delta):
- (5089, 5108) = -0.03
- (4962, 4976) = -0.14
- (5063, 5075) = 3.97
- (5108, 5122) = -1.07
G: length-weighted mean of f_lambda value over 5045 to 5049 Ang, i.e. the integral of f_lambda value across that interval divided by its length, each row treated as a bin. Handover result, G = 14.1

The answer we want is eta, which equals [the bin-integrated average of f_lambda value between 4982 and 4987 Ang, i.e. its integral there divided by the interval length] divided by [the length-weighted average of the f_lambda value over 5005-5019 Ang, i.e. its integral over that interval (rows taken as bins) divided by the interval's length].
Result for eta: 1.12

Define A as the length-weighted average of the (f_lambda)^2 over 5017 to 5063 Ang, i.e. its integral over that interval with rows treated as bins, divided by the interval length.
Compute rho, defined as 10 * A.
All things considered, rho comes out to 1993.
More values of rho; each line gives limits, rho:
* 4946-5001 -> 3300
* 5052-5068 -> 1760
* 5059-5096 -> 2166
